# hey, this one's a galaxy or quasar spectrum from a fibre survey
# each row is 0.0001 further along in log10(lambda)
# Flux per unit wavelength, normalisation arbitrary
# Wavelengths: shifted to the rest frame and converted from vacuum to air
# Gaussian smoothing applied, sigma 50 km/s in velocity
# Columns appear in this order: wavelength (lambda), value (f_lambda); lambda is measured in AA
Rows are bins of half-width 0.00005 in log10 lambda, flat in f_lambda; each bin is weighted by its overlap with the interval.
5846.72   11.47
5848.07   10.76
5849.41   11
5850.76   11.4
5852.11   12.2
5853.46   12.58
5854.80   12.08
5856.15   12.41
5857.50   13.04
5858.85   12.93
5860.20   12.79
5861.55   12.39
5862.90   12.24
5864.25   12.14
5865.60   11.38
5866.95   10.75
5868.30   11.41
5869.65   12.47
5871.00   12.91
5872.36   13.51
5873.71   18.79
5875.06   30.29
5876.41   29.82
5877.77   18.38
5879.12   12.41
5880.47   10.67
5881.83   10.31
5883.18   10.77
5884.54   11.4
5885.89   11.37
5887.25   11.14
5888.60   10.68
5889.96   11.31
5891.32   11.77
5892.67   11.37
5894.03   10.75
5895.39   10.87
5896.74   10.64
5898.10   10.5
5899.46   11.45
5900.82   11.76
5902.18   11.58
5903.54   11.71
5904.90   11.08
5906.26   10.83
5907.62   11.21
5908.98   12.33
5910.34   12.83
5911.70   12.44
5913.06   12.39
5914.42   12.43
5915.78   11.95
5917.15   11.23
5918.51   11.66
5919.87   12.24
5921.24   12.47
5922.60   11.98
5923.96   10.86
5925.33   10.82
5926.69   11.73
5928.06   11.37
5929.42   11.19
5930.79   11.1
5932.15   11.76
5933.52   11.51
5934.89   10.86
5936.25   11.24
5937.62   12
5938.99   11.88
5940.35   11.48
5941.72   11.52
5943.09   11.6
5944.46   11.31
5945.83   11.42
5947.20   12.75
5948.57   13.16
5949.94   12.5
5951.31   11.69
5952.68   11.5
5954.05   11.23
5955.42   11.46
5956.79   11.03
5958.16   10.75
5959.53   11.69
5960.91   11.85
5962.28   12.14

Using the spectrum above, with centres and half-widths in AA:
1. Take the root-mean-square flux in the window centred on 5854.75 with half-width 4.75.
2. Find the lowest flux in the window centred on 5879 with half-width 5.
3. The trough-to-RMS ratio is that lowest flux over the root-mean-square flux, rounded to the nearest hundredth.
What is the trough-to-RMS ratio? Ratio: 0.83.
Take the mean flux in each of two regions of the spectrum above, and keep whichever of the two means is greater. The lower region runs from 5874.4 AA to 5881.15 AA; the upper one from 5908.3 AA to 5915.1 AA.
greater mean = 20.3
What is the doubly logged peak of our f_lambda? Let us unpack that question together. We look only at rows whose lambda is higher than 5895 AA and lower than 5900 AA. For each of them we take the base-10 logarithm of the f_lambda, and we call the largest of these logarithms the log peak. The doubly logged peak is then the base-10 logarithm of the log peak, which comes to 0.0248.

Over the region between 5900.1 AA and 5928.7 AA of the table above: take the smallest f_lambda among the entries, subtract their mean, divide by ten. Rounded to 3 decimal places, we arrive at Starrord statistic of -0.094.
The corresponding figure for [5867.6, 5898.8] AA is -0.332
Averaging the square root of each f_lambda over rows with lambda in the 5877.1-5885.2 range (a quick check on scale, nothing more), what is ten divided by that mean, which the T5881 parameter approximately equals 2.86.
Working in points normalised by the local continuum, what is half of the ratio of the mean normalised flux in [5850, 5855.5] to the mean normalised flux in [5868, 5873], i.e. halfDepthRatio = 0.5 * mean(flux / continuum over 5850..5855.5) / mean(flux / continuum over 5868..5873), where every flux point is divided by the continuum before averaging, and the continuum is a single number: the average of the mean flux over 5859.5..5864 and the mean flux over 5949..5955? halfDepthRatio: 0.48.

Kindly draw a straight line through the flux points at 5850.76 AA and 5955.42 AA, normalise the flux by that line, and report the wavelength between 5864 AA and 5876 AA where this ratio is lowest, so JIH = 5866.95 AA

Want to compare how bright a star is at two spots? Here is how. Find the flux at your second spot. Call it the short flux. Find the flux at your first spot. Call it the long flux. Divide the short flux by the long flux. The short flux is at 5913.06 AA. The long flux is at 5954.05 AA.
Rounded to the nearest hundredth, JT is 1.10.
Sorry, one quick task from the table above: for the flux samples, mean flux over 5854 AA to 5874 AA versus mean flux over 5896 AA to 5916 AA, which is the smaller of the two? 11.7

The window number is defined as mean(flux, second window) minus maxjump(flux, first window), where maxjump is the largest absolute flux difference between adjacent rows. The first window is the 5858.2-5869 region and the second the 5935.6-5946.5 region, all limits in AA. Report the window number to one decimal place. 10.8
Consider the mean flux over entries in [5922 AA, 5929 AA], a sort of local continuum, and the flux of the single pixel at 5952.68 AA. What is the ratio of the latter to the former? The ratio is 1.01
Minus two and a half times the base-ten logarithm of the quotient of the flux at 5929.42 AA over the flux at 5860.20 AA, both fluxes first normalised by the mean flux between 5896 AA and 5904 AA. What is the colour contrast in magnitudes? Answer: 0.15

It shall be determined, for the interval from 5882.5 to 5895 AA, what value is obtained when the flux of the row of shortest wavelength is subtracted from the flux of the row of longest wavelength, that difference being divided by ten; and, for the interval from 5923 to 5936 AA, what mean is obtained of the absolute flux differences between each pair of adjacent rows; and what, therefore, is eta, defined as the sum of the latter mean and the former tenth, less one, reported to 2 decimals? -0.61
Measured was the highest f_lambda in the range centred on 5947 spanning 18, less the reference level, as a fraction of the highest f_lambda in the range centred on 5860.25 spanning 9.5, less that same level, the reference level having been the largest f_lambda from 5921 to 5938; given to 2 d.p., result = 1.21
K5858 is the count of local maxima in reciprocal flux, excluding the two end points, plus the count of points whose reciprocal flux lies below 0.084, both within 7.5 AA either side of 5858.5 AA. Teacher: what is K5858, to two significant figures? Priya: 11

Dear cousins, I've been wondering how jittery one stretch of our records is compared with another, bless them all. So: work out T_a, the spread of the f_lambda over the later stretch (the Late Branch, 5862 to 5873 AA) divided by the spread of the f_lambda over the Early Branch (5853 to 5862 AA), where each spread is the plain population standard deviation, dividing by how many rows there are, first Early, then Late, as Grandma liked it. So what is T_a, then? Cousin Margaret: 2.7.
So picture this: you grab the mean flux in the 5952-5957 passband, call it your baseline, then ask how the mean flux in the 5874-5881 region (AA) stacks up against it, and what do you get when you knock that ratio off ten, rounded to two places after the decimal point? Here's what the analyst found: 8.20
